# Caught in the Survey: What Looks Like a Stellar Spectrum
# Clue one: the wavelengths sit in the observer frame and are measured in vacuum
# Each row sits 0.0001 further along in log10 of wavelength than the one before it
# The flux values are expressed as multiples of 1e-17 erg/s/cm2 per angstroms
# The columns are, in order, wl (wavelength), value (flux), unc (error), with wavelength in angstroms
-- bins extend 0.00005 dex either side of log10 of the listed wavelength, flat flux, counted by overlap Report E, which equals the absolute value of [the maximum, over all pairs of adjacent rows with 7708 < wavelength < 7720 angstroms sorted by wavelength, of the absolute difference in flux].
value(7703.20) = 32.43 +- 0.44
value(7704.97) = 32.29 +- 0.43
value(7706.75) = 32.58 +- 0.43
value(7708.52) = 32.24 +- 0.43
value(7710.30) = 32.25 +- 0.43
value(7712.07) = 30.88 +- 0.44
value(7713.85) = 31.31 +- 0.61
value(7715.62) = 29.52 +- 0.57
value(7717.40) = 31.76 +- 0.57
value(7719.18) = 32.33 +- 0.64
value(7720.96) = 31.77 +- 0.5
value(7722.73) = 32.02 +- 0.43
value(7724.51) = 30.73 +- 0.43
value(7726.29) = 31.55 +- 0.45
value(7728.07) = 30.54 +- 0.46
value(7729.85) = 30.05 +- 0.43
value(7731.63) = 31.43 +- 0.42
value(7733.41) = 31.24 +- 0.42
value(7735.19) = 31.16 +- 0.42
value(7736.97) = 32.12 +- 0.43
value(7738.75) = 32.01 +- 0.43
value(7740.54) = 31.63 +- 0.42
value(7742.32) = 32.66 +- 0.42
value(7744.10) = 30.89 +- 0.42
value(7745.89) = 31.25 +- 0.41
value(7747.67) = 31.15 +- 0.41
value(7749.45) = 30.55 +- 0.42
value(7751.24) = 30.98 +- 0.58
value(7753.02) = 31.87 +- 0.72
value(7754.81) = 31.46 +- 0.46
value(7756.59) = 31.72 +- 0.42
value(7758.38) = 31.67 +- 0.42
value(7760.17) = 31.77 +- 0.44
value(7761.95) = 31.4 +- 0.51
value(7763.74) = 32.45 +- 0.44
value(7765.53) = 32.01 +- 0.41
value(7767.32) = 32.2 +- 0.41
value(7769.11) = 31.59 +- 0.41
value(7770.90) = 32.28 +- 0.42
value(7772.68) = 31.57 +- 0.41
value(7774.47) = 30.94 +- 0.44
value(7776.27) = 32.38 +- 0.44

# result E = 2.24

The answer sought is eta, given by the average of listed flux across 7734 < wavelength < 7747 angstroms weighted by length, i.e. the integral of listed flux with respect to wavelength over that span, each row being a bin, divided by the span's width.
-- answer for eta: 31.7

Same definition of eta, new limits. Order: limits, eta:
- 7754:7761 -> 31.7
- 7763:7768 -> 32.2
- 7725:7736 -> 31.0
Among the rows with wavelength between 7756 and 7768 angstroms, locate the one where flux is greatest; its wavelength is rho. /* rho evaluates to 7763.74 angstroms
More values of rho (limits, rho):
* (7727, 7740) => 7736.97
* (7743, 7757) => 7753.02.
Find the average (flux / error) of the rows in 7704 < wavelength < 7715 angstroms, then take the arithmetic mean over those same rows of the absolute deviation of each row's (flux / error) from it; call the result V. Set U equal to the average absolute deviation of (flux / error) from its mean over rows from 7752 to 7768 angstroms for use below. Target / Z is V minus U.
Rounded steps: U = 7.8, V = 6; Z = -1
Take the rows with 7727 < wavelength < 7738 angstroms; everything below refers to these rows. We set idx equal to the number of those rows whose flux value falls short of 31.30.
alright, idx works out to 4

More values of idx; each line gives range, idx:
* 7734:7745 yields 2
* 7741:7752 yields 5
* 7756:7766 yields 0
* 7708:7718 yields 2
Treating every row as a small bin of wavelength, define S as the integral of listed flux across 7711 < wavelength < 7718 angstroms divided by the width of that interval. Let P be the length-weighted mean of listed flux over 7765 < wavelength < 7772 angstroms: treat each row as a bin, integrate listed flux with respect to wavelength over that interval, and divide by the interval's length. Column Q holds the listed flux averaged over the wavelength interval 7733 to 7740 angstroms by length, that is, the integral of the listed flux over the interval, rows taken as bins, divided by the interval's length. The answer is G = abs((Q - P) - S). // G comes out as 31.28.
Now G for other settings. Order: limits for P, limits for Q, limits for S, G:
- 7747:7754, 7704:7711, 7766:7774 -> 30.69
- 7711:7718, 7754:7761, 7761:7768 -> 31.25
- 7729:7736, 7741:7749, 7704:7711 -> 31.84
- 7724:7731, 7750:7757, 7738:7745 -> 31.04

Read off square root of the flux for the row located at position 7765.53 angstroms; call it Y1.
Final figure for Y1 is 5.66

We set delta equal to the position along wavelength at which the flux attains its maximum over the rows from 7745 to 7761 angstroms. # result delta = 7753.02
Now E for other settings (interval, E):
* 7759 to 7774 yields 1.05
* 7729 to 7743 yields 1.38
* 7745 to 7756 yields 0.89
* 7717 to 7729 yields 1.29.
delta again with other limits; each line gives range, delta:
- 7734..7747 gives 7742.32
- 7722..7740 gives 7736.97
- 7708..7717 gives 7710.30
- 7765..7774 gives 7770.90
